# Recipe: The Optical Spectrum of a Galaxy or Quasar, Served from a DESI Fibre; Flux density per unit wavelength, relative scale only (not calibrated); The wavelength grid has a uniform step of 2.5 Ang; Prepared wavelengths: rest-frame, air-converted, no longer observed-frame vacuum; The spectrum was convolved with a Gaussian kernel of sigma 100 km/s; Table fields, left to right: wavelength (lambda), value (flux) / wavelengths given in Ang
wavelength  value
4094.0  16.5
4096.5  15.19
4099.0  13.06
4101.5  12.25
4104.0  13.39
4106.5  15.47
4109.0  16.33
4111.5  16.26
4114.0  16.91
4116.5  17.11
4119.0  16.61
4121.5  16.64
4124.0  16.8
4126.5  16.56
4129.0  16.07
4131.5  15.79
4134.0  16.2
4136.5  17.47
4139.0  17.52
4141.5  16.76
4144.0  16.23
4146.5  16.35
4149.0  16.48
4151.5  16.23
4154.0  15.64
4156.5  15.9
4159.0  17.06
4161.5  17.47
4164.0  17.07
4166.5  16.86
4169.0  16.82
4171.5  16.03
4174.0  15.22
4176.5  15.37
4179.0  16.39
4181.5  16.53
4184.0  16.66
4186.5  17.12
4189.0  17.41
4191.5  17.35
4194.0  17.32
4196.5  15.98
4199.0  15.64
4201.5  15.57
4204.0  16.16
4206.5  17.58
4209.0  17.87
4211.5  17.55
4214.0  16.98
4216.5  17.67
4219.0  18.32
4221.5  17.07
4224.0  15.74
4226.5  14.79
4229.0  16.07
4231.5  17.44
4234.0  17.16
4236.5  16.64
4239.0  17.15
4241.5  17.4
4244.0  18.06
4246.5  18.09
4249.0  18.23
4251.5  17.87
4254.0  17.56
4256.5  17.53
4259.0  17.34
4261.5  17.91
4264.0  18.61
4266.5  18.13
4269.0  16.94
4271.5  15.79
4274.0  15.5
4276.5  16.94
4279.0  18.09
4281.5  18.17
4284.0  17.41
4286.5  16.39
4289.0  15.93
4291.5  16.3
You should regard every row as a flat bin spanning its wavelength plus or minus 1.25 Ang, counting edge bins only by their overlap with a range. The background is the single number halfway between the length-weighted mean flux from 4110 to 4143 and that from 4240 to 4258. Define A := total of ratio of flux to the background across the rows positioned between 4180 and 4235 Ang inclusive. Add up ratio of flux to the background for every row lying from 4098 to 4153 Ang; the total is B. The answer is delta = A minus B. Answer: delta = 1.0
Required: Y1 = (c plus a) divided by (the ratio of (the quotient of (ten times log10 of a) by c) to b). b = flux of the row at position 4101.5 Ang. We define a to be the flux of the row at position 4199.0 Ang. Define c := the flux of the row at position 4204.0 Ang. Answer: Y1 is 527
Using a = 15.64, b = 12.25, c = 16.16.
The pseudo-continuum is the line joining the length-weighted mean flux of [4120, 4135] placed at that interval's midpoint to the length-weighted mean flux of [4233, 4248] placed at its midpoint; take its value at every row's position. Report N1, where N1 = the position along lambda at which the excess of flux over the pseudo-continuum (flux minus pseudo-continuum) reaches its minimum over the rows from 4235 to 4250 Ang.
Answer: 4236.5 Ang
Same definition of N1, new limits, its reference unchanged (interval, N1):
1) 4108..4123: 4111.5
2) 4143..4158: 4154.0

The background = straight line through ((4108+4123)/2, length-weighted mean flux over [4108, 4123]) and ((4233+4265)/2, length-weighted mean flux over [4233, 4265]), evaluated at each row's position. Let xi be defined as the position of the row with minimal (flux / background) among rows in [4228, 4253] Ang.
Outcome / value 4229.0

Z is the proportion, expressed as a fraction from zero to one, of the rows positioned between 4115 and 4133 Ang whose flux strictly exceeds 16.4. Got 0.7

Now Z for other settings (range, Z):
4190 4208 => 0.4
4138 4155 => 0.4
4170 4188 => 0.4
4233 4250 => 1.0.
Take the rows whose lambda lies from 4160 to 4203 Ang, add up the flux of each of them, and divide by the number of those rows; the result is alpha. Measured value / 16.5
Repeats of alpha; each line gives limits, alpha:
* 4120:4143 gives 16.6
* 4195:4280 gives 17.1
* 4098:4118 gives 15.1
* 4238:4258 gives 17.7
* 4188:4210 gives 16.8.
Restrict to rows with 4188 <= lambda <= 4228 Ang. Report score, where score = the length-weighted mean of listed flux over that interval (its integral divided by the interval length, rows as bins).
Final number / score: 16.8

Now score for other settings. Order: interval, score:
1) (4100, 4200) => 16.3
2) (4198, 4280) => 17.1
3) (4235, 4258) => 17.6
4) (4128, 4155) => 16.4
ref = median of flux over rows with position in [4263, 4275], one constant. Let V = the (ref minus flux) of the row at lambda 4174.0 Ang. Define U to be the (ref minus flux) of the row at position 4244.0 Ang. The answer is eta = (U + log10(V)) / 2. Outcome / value -0.44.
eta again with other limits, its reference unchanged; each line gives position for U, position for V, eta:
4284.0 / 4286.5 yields -0.36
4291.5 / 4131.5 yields 0.35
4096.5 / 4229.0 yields 0.84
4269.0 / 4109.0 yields -0.11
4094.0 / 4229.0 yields 0.19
